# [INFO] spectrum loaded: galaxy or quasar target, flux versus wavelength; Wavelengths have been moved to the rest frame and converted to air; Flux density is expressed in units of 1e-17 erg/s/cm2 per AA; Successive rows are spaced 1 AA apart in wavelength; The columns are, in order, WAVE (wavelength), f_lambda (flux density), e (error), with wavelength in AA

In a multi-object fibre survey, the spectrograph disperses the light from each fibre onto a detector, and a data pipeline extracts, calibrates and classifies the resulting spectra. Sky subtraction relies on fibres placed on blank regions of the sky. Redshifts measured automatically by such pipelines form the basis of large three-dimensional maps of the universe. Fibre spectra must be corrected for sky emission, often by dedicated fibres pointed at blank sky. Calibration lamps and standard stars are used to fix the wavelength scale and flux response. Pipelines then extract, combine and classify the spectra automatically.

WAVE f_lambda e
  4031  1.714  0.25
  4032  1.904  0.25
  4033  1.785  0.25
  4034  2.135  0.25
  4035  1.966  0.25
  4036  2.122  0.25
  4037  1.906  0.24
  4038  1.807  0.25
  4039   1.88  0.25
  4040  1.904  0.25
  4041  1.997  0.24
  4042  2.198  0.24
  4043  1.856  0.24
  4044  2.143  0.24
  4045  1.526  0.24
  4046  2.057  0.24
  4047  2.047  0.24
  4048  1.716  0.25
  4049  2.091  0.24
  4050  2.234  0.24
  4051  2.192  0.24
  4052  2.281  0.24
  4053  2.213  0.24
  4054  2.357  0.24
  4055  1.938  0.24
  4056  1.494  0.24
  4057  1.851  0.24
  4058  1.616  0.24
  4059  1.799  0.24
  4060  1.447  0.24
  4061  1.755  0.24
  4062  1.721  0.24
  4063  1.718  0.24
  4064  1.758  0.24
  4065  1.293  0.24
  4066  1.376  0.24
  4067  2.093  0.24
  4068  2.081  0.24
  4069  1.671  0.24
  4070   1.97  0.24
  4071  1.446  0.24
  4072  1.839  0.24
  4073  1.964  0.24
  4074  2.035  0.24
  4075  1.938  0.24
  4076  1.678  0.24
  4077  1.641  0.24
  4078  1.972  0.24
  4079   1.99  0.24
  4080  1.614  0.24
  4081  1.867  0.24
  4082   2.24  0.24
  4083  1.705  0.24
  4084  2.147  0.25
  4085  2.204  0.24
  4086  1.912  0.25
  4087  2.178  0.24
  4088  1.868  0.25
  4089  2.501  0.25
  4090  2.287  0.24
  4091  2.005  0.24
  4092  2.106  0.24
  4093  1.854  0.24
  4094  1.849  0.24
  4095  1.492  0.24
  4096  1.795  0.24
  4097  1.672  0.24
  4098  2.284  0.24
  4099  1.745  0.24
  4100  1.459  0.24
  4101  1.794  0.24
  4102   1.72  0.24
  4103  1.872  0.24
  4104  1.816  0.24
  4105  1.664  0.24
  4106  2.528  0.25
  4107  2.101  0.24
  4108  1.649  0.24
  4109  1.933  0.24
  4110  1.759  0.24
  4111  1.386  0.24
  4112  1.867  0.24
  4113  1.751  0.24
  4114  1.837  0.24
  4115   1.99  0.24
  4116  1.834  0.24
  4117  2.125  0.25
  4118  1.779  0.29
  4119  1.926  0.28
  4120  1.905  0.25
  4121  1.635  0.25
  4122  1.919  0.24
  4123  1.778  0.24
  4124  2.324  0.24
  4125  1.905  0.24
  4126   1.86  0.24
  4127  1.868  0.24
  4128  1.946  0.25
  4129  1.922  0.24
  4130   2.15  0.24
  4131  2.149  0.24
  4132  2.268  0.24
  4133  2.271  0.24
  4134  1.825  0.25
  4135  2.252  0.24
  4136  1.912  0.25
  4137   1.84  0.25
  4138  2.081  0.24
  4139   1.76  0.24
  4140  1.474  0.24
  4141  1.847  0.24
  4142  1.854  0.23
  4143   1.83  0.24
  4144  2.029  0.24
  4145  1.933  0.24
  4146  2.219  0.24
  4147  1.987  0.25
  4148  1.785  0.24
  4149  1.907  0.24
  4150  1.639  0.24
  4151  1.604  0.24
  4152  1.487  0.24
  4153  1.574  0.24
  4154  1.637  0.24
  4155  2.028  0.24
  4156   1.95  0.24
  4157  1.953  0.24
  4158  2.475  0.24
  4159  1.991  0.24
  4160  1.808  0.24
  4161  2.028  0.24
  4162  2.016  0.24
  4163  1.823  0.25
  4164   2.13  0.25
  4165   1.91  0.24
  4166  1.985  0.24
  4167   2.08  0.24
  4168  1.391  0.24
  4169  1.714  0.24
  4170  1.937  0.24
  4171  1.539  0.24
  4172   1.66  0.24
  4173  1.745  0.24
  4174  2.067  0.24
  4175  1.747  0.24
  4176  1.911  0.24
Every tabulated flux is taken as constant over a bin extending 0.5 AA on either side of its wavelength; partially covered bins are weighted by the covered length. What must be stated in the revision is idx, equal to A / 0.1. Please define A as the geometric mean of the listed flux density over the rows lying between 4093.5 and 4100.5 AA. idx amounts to 17.4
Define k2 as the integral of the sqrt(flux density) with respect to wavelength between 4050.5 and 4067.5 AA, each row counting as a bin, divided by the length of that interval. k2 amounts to 1.34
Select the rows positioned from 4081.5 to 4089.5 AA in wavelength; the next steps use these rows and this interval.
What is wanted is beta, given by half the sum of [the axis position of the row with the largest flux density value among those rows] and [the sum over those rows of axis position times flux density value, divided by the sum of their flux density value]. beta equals 4087.3 AA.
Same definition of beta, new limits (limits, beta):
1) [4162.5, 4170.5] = 4165.2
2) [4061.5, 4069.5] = 4066.3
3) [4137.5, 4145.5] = 4139.8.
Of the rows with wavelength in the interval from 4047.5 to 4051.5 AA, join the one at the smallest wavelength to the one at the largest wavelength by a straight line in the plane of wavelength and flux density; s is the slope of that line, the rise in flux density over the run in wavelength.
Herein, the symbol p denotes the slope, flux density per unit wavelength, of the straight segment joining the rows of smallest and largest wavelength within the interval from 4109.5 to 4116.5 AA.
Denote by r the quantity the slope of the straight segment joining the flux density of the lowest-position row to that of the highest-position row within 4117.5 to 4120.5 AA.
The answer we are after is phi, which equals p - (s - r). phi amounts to -0.08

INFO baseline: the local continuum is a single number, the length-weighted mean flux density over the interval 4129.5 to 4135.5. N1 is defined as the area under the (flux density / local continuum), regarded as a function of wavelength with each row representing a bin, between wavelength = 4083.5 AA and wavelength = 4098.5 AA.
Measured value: 14 AA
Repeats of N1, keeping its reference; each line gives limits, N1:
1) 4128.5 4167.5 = 35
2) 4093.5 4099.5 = 5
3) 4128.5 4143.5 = 14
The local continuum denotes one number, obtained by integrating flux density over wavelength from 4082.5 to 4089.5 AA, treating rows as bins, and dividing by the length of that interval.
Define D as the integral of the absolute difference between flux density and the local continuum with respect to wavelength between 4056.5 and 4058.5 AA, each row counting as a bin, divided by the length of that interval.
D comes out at 0.340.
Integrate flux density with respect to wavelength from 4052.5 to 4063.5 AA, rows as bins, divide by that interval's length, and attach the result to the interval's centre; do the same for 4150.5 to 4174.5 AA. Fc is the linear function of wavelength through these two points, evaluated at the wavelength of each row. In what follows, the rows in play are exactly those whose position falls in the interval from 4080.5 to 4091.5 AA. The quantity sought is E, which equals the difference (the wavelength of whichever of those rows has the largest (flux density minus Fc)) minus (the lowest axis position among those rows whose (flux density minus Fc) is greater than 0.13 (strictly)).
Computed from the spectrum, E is 7 AA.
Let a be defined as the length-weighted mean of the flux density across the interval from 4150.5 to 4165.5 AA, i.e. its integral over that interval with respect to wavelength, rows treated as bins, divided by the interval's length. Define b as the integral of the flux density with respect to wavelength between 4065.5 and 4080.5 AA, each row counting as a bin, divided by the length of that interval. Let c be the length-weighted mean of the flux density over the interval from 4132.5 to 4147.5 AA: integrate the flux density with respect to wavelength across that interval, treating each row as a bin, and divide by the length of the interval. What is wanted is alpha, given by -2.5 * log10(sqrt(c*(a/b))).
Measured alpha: -0.38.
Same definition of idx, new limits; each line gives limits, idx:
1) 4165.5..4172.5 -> 17.4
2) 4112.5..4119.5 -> 18.9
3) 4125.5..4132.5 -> 20.2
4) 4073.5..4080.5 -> 18.3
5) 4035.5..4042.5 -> 19.7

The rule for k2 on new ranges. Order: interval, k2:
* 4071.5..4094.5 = 1.40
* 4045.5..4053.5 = 1.45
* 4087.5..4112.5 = 1.37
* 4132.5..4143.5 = 1.38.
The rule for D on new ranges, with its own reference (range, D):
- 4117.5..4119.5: 0.221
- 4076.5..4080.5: 0.269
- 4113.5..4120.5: 0.175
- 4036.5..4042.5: 0.166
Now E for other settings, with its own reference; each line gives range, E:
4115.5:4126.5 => 7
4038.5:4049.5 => 1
